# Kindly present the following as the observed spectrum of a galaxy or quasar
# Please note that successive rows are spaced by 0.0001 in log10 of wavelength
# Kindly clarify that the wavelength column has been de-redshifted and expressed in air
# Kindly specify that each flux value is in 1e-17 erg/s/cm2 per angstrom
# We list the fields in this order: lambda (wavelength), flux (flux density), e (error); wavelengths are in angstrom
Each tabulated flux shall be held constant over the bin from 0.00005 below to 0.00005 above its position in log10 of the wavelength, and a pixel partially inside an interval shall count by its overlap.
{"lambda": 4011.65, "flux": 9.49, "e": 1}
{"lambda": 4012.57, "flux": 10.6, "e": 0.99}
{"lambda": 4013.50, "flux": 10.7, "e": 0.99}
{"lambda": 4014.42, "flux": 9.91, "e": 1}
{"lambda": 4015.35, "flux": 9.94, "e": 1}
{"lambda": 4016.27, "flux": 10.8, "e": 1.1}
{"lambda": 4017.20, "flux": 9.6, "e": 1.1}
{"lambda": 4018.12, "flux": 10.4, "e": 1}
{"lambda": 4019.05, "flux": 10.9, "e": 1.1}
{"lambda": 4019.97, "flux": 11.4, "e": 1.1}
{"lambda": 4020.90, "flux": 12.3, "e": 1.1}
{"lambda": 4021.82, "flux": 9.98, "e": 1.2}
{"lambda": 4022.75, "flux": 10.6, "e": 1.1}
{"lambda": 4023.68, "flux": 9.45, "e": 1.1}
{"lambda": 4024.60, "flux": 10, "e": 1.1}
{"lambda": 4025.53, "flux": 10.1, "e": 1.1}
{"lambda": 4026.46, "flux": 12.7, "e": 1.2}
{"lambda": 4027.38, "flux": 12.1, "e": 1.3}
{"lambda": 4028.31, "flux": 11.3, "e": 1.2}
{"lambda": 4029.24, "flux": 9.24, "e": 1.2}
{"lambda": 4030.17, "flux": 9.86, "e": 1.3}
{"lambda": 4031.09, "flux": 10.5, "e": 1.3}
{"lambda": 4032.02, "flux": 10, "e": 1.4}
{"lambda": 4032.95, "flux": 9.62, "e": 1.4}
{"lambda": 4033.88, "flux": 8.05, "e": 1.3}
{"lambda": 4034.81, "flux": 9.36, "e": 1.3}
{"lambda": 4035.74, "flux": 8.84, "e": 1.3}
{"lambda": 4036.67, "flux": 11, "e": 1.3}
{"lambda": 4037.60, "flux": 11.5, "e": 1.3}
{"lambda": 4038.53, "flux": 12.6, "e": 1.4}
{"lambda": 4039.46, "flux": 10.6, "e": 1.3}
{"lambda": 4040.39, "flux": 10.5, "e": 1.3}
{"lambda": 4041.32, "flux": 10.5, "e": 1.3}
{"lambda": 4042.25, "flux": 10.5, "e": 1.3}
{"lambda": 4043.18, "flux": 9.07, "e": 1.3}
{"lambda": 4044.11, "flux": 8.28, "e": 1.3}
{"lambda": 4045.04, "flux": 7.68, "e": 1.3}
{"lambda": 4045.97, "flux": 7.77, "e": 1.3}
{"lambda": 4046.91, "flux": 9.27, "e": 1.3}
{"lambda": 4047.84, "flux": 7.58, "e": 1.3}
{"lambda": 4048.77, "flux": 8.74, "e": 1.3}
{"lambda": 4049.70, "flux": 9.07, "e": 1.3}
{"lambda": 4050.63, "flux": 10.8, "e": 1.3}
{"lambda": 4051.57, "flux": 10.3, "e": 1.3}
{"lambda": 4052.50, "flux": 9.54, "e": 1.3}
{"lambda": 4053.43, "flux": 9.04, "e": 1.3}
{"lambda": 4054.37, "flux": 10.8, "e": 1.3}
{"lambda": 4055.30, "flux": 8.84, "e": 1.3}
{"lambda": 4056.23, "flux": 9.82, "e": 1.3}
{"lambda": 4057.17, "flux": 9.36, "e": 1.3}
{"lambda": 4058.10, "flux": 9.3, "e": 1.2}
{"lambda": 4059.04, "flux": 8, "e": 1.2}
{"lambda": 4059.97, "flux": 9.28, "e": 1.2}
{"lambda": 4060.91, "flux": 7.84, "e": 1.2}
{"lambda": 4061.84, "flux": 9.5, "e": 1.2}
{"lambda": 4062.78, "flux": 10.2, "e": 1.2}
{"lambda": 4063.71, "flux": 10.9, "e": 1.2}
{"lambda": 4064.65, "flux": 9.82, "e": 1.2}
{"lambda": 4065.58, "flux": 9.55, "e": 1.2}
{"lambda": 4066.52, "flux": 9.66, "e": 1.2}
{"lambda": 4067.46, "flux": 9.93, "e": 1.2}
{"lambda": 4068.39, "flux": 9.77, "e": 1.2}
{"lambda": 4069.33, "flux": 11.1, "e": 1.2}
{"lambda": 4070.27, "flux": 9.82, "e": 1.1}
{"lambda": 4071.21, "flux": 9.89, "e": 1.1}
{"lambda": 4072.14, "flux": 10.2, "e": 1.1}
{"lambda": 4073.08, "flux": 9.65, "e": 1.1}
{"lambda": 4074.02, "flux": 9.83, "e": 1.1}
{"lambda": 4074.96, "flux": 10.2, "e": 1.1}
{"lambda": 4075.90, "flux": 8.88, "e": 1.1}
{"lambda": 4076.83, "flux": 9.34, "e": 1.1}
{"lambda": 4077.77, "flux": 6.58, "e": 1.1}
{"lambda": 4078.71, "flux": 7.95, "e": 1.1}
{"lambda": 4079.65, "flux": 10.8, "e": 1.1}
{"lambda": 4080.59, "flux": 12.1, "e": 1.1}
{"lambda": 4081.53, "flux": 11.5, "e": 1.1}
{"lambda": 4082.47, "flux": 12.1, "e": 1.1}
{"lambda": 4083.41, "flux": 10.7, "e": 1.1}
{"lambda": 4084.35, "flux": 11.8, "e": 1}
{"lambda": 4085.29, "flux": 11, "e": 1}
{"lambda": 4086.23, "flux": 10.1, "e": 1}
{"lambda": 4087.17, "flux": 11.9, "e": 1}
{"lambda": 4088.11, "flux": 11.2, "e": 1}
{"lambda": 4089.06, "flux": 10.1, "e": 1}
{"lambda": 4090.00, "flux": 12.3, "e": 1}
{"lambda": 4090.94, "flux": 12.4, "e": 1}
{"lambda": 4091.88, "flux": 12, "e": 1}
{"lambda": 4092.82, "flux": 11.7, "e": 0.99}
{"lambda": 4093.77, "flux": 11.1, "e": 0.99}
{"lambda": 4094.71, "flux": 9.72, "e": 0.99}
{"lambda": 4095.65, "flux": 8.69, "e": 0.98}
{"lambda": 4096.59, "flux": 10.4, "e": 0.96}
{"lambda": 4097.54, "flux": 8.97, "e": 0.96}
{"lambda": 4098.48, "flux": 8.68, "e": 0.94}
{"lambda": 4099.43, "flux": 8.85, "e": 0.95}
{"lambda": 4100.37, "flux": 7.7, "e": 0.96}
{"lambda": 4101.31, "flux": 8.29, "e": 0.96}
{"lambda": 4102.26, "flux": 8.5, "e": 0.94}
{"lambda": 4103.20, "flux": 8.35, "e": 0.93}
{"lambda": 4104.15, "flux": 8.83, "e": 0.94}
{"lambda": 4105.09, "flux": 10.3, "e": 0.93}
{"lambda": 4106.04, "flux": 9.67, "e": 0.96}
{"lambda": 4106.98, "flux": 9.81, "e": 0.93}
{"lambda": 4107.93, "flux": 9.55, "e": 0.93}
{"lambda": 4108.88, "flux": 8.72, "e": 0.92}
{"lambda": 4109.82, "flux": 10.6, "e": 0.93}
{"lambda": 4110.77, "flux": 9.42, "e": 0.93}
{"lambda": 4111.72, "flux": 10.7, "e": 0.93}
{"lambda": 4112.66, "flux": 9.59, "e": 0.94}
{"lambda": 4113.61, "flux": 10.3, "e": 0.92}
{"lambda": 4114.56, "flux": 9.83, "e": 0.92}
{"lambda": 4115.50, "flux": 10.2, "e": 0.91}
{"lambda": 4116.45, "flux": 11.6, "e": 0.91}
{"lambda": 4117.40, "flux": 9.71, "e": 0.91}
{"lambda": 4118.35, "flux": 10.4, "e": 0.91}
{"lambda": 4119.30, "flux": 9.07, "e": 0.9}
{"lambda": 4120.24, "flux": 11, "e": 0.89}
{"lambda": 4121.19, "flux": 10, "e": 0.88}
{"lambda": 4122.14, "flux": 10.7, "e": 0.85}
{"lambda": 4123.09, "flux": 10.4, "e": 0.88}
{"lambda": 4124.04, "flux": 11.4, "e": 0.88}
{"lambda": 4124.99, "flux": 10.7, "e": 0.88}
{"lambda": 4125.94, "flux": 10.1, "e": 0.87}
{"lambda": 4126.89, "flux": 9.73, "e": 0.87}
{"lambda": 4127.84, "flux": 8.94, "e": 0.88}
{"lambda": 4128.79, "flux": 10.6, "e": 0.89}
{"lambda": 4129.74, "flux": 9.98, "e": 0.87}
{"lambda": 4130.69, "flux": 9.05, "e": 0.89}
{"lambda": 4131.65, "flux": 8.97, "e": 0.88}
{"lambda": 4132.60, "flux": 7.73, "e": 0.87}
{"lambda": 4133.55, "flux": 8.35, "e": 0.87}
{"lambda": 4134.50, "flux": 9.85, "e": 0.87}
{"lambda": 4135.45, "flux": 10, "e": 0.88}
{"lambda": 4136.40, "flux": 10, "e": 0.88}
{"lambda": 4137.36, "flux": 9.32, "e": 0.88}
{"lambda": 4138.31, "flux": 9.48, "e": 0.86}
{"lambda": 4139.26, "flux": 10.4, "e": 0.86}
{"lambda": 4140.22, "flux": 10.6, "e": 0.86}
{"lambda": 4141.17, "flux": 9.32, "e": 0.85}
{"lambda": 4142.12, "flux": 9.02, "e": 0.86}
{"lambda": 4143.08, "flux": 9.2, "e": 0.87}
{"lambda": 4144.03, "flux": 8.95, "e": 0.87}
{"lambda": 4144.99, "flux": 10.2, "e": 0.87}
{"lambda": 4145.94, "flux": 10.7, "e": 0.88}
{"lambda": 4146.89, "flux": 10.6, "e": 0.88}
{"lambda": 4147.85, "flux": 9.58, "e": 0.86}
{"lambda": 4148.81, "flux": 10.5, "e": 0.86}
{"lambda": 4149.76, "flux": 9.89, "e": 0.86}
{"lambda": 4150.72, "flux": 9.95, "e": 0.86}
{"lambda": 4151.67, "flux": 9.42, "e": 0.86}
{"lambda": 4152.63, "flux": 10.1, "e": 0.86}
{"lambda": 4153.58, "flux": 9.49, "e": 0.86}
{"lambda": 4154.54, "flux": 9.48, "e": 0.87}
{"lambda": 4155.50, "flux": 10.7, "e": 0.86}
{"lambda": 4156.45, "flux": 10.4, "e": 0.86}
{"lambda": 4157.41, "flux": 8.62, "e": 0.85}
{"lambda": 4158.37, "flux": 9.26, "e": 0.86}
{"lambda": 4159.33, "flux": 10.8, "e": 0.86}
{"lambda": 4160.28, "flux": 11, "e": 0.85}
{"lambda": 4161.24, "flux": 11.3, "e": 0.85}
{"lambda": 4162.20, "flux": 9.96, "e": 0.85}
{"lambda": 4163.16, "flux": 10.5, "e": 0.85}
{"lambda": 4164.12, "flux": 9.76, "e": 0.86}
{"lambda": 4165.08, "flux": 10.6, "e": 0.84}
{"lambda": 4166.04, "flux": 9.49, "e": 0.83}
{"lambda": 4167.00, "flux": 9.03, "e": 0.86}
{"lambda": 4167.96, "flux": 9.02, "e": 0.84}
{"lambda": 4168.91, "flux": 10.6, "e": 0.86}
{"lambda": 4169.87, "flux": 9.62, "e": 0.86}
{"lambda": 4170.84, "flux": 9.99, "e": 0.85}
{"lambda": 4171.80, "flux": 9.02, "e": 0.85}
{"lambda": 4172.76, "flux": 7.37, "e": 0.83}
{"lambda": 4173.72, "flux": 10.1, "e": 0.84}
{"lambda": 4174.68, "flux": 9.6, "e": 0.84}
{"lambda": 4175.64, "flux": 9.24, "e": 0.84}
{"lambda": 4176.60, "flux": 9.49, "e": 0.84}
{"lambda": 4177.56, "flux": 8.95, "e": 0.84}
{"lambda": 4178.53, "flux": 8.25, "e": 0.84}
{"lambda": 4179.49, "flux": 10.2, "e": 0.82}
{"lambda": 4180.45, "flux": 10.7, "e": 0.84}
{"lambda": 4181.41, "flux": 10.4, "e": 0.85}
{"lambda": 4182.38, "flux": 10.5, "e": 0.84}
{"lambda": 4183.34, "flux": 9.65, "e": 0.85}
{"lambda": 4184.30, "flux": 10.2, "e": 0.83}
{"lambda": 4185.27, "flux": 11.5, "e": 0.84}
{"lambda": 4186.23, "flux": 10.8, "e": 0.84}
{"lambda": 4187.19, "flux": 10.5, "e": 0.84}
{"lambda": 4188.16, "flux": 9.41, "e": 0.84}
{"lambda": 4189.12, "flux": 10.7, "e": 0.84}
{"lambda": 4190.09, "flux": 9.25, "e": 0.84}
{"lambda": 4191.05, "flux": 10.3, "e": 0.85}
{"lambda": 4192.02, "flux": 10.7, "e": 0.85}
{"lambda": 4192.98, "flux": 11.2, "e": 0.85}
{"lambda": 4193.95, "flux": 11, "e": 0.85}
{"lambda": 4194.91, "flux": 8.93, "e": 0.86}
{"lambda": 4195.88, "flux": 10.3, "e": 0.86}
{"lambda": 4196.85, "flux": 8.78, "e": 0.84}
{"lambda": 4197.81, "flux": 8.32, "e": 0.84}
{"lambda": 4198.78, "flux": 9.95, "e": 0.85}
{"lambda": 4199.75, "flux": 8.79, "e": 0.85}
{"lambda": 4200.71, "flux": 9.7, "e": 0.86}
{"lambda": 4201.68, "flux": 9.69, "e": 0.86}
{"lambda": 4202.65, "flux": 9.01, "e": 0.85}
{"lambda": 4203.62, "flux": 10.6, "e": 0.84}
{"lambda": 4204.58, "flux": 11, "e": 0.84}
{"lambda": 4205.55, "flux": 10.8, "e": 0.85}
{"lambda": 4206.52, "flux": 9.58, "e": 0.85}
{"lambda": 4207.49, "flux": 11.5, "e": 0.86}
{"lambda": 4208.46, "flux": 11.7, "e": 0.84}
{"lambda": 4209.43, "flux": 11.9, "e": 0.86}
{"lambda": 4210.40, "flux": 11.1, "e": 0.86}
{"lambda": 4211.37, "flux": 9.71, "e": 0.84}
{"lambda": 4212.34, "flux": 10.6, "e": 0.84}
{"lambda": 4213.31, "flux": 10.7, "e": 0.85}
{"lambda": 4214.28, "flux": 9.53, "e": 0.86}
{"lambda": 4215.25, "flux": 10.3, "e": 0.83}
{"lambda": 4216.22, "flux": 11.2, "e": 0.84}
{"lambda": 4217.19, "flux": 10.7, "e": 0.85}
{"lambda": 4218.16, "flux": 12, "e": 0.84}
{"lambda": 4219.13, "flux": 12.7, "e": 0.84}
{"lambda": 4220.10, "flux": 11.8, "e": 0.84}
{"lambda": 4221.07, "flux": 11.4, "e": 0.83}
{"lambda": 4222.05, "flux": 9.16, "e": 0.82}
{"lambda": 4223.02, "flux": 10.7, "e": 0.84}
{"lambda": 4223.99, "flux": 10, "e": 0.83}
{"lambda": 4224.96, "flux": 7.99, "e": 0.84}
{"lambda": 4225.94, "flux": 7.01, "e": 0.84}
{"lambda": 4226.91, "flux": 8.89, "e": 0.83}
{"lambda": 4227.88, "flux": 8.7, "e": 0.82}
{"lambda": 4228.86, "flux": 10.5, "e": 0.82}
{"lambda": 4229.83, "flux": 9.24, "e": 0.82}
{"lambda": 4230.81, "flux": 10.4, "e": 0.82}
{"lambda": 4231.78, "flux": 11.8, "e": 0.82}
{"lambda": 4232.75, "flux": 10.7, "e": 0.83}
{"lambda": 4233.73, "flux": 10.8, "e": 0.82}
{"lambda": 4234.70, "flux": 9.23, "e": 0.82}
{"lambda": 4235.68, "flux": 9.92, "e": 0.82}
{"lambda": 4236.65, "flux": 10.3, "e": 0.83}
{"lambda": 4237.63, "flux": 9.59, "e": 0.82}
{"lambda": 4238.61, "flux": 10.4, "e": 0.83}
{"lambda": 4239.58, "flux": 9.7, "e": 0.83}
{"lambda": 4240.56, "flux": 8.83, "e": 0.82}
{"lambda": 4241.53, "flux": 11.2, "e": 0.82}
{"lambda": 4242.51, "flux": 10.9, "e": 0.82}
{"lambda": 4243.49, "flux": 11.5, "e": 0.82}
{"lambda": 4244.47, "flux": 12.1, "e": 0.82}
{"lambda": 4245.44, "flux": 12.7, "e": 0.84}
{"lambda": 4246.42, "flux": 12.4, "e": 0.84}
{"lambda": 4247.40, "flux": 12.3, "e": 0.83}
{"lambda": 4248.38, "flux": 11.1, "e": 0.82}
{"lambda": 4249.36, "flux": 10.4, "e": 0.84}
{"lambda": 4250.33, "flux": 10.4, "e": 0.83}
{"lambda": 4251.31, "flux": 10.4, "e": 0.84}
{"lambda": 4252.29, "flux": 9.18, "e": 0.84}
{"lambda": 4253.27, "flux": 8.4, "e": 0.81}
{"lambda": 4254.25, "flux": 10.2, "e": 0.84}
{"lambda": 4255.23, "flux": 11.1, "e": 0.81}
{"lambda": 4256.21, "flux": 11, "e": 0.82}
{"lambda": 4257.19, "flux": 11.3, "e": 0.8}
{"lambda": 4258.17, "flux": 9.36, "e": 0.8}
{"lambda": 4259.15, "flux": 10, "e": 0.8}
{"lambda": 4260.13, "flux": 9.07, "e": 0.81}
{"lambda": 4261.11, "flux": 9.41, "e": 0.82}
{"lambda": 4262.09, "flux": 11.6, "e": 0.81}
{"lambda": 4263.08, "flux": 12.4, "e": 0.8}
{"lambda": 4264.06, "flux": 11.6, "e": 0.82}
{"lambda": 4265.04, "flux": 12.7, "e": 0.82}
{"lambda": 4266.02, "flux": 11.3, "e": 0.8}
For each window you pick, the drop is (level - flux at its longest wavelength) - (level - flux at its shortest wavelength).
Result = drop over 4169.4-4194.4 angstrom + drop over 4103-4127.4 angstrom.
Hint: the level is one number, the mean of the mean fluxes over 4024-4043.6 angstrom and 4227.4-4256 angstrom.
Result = -2.8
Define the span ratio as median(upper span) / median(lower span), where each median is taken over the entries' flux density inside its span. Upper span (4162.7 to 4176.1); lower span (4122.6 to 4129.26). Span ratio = 0.924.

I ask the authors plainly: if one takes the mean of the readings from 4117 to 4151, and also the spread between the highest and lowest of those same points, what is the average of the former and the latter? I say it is 6.8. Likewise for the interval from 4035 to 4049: 7.3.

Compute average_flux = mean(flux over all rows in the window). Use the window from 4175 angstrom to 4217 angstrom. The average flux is 10.2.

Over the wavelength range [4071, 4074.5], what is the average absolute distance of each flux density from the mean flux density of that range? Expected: 0.15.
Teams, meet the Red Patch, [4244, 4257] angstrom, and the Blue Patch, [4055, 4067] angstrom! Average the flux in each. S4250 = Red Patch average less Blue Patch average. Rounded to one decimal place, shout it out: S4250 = 1.5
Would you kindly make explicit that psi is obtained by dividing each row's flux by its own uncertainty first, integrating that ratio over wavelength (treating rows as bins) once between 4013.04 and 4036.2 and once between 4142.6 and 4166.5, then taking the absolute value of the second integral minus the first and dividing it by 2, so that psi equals 36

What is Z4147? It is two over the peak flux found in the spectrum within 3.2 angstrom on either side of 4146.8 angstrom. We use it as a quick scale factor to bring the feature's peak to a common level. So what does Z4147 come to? 0.187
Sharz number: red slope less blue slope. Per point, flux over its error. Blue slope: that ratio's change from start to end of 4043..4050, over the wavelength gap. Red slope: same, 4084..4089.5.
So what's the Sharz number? -0.36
